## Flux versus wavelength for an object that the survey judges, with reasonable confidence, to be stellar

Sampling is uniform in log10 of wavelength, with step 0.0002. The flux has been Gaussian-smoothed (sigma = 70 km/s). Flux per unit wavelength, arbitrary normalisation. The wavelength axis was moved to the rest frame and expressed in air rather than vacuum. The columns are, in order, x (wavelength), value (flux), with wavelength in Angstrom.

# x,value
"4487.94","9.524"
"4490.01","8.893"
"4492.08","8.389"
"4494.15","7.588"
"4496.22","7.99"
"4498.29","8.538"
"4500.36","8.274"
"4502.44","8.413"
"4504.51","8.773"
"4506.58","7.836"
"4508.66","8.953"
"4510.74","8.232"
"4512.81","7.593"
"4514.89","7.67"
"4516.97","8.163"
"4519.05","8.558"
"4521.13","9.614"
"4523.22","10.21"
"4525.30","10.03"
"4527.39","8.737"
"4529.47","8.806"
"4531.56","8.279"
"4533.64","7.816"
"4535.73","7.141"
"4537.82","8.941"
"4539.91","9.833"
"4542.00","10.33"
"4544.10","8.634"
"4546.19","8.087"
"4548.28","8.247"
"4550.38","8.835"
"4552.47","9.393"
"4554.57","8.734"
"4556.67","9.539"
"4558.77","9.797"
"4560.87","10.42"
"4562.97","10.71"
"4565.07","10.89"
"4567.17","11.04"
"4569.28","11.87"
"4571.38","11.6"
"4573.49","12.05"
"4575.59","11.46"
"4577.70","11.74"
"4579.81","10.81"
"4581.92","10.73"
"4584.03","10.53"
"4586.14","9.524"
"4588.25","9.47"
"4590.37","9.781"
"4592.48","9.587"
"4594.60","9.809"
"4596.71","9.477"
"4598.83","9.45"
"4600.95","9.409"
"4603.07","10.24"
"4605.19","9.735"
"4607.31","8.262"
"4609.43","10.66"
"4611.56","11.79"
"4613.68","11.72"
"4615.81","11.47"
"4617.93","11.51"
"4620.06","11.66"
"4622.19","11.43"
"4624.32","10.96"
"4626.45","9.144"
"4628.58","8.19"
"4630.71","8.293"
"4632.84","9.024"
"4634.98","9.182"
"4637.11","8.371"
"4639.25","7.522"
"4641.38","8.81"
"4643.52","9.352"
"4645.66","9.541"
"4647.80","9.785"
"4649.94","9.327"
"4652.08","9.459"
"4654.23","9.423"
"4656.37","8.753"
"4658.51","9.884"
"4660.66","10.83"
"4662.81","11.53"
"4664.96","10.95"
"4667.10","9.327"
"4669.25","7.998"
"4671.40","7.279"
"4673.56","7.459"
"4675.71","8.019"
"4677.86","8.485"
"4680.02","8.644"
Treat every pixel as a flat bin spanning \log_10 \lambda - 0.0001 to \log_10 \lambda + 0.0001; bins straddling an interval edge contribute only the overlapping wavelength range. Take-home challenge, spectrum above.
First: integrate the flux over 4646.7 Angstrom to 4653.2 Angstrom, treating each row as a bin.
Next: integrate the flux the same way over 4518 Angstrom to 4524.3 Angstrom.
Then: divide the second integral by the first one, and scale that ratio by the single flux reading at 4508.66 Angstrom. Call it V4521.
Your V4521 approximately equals 8.6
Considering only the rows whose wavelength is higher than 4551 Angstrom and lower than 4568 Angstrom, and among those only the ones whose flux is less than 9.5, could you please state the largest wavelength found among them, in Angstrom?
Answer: 4554.57 Angstrom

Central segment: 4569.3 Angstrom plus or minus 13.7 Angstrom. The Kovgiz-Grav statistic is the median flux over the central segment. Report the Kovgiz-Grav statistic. 10.9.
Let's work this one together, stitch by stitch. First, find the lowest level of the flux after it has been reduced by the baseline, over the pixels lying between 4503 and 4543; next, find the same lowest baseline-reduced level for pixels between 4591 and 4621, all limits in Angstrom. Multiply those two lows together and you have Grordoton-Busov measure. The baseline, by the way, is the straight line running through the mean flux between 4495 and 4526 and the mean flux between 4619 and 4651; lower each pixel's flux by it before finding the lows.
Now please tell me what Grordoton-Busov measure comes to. 1.5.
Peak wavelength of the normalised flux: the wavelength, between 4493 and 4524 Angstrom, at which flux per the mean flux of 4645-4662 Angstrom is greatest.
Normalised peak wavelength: 4523.22 Angstrom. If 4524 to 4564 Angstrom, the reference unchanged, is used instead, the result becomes 4562.97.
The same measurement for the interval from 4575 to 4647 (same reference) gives 4611.56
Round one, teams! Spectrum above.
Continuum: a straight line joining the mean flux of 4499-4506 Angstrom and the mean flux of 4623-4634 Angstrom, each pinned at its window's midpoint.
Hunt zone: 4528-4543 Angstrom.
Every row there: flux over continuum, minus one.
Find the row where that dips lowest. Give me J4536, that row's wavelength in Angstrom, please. 4535.73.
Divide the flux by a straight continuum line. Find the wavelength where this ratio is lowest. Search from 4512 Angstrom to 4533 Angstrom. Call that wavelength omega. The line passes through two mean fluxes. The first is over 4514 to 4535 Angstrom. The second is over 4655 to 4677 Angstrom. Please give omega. 4512.81 Angstrom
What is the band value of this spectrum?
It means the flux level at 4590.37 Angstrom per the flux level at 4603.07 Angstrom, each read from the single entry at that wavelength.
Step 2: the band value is 0.96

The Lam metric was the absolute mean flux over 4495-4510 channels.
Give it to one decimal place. 8.4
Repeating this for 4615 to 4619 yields 11.5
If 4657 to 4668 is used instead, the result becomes 10.5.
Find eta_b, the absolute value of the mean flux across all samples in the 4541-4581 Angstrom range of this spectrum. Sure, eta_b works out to 10.22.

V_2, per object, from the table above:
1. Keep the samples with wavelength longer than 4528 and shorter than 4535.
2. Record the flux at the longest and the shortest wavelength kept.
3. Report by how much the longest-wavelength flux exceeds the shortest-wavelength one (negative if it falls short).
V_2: -1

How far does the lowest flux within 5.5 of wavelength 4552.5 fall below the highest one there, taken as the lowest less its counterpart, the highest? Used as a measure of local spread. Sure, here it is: -1.3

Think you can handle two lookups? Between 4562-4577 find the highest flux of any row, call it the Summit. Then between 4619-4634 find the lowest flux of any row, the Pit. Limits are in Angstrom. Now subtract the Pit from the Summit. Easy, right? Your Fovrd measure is 3.9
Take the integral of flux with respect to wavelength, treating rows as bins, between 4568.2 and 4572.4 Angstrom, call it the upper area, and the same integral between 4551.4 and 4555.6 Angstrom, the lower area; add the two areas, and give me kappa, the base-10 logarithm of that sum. 1.94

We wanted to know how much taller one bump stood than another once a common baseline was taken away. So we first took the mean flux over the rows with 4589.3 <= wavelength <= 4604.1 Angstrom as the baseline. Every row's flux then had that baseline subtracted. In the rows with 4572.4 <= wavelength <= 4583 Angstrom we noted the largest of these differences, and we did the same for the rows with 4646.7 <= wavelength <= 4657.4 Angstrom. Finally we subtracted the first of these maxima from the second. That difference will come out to -2.3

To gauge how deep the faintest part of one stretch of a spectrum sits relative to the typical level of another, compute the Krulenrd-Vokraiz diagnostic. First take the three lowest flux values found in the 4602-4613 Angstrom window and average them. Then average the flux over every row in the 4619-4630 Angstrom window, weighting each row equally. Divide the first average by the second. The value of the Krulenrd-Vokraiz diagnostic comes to 0.92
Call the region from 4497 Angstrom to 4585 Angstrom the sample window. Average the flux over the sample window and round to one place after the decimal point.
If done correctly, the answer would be 9.4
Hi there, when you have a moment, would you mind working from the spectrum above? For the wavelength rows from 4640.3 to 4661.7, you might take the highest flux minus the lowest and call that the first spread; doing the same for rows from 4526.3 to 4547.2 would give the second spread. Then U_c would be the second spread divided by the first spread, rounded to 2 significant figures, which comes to 1.5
